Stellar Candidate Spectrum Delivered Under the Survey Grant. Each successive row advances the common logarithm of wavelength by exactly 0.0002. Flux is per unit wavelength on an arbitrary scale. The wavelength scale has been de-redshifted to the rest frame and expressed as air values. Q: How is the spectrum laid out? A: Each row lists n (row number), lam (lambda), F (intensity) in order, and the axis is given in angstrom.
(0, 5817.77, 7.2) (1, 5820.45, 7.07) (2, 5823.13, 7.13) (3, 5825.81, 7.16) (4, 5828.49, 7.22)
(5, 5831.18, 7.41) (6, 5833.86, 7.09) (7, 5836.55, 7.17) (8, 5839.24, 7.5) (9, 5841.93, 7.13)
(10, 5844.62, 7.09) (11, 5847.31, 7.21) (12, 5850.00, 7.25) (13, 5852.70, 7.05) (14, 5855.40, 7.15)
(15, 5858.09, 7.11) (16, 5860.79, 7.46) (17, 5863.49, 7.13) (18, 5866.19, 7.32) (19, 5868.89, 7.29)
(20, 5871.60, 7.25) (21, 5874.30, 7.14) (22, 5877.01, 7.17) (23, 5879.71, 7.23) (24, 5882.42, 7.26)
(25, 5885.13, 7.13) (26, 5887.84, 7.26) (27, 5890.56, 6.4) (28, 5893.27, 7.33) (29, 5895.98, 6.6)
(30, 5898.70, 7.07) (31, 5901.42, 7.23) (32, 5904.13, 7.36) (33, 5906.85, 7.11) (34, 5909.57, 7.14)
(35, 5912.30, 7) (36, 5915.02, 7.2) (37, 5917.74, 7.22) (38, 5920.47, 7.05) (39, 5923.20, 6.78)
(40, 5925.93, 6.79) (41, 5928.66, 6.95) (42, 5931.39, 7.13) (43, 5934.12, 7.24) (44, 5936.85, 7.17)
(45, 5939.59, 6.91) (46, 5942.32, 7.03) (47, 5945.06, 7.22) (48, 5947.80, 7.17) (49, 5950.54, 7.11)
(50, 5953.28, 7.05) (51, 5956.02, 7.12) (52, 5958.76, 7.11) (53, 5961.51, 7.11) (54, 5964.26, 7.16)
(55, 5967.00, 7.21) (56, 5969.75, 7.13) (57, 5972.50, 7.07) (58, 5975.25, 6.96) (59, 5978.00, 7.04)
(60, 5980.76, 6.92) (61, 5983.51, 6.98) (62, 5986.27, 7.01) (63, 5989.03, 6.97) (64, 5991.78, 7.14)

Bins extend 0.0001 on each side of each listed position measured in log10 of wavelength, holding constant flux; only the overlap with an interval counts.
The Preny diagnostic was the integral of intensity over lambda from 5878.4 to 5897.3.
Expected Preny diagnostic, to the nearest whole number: 133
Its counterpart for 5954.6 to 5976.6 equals 156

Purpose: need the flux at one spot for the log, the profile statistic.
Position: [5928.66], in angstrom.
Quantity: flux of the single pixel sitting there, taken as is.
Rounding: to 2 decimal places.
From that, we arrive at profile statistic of 6.95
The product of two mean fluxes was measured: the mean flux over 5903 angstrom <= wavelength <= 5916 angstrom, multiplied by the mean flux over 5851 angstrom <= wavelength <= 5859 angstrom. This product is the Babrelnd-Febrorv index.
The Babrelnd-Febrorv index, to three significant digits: 50.9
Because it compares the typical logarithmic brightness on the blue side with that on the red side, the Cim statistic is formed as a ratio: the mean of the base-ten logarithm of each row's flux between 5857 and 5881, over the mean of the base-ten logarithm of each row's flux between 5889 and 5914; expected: 1.02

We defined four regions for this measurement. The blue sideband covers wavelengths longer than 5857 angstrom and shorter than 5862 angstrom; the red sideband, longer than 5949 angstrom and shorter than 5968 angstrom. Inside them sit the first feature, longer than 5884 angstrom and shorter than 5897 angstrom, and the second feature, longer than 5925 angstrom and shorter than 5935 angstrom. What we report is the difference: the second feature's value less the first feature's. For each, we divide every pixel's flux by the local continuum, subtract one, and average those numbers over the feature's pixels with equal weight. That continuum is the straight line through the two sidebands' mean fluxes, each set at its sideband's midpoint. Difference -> 0.020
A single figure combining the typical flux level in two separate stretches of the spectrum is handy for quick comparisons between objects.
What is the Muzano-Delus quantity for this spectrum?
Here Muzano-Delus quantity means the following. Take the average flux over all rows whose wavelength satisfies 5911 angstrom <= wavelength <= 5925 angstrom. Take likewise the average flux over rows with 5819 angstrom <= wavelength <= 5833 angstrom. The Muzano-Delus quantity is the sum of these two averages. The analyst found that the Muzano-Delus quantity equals 14.2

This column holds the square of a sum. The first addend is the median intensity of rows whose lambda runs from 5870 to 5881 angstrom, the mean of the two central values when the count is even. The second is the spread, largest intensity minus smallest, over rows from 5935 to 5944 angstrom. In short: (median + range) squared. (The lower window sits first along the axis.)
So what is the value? 55.7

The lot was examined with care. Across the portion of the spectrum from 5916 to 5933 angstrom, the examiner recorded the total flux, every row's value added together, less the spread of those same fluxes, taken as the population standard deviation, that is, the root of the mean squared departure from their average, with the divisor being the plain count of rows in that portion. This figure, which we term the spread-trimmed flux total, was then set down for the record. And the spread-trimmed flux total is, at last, 42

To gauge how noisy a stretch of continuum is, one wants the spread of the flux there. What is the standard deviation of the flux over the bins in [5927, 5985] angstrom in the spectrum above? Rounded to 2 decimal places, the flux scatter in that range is 0.10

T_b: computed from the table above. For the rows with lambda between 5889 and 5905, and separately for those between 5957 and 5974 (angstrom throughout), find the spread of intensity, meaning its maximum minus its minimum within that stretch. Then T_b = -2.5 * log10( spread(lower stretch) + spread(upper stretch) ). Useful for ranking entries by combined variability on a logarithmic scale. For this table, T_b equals -0.10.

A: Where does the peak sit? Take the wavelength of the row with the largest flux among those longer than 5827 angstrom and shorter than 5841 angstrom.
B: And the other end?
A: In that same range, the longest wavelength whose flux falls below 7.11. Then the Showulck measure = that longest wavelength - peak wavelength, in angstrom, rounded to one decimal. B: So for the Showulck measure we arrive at -5.4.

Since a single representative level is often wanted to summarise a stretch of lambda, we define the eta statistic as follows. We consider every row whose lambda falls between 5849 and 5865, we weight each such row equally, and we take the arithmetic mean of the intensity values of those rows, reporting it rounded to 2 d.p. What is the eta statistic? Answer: 7.19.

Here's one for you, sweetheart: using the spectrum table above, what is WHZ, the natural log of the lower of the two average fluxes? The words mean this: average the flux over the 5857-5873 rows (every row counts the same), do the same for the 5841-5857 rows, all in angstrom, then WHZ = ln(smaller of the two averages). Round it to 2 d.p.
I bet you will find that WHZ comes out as 1.97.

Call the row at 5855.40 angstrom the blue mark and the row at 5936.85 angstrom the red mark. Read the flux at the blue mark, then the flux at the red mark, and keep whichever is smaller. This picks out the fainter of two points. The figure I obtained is 7.15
